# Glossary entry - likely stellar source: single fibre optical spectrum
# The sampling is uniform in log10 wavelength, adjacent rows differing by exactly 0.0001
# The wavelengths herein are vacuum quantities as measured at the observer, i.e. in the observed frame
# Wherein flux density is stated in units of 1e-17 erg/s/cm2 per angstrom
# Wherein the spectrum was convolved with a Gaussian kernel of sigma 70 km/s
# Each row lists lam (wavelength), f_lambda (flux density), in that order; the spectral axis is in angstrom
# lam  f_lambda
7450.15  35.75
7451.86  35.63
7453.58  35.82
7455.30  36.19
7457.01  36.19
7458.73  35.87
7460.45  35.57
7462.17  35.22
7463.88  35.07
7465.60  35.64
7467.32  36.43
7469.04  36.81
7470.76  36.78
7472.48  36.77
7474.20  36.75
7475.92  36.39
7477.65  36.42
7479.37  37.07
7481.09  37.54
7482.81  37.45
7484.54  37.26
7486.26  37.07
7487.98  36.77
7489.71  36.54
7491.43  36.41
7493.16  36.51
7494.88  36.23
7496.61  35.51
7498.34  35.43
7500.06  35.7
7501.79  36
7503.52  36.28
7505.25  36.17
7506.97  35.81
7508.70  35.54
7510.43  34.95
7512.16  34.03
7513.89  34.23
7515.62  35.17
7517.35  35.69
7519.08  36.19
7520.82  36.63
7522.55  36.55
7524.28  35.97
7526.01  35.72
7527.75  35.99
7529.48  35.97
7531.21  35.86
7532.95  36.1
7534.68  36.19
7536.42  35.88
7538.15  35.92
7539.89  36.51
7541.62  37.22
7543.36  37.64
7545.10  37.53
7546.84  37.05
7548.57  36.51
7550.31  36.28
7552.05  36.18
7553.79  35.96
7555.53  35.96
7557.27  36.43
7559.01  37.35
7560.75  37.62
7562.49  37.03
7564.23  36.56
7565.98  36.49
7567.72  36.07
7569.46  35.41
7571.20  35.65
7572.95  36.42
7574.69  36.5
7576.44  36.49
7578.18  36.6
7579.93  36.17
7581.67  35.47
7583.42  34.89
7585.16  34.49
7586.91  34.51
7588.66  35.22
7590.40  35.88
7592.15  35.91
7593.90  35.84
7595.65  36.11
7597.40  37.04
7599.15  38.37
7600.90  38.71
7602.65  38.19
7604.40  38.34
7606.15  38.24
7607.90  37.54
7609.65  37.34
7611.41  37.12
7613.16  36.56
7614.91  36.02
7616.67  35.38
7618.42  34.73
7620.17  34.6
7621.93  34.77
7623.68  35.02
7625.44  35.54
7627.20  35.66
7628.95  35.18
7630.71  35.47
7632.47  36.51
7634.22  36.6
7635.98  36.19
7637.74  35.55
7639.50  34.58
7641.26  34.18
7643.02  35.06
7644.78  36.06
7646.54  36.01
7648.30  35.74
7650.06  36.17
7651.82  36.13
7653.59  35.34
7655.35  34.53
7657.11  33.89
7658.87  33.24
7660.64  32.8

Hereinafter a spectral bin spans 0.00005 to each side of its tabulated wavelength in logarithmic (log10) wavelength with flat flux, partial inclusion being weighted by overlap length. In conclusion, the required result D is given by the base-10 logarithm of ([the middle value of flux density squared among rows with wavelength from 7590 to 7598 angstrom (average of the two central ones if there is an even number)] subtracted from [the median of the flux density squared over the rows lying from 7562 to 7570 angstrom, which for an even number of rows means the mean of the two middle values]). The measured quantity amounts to 1.6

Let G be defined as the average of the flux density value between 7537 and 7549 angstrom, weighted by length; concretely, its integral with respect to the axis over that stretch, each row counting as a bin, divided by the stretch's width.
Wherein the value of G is 36.9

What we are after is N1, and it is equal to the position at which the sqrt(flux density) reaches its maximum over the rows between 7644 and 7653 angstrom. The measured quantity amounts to 7650.06 angstrom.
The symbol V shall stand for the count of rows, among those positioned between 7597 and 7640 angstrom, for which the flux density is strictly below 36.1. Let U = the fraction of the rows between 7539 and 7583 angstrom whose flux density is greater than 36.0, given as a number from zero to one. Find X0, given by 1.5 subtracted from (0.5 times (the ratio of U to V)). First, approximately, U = 0.80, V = 12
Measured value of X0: -1.467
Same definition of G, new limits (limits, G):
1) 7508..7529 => 35.6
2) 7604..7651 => 35.9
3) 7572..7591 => 35.7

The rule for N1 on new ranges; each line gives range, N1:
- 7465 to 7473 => 7469.04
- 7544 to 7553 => 7545.10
